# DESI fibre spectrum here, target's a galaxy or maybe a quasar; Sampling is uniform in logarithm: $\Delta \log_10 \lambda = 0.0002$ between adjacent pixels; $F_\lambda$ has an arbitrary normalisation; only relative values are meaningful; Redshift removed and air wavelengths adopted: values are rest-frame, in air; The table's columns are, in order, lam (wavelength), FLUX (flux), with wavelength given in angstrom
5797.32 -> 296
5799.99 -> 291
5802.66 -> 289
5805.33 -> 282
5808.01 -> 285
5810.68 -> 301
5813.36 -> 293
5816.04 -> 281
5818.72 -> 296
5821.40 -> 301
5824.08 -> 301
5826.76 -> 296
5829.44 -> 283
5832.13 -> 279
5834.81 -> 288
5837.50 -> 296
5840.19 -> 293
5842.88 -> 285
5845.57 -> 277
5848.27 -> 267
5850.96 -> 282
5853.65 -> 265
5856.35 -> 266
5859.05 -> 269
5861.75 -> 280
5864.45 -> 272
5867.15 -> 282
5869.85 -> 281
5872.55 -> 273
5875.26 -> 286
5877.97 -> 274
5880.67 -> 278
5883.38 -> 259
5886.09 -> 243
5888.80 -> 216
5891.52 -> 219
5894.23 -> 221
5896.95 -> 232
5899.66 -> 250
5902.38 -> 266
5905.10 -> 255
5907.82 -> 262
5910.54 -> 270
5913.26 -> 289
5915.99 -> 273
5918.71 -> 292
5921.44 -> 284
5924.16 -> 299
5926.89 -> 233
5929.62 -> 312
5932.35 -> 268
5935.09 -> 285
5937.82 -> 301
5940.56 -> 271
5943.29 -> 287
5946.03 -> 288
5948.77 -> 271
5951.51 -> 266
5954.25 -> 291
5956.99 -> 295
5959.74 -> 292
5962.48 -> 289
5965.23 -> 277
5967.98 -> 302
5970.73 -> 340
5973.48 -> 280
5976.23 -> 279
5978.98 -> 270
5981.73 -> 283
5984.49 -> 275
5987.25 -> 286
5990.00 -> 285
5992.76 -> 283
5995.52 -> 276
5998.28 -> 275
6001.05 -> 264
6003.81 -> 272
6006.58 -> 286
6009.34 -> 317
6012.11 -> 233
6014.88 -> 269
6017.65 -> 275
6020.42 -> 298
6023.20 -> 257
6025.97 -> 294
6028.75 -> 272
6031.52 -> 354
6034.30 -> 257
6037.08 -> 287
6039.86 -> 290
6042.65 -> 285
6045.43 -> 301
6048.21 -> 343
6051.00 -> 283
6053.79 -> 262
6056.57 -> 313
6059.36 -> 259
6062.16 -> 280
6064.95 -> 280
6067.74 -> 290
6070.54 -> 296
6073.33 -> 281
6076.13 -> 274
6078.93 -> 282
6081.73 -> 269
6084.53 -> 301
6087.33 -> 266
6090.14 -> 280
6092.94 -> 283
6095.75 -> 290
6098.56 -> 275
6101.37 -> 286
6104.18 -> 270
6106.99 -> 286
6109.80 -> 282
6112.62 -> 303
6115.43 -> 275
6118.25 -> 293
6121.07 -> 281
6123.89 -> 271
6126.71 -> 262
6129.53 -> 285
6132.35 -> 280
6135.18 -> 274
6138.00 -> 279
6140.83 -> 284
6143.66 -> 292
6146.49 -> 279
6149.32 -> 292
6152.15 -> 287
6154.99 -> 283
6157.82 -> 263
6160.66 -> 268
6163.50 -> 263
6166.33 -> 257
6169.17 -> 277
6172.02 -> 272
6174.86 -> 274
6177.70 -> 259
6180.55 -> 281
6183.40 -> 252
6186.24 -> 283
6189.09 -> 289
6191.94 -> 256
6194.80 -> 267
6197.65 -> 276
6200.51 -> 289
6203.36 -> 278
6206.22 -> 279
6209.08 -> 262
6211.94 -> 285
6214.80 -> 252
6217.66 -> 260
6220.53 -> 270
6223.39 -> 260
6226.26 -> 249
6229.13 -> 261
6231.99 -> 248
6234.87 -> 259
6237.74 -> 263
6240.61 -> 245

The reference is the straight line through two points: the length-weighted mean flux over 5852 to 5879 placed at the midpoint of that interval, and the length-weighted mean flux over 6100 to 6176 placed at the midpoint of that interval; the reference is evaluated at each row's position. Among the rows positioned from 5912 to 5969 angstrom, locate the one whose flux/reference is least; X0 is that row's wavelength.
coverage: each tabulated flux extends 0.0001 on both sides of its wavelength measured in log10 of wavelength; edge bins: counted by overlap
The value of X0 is 5926.89 angstrom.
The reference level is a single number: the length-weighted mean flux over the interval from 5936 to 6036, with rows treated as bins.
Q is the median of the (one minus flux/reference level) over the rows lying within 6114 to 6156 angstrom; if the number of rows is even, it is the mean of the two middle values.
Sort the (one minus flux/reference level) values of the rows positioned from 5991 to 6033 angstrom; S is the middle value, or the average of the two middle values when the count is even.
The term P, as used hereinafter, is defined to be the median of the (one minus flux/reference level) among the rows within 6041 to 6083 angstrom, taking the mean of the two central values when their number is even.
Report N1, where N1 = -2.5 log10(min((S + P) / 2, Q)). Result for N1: 5.1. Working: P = 0.006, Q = 0.009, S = 0.030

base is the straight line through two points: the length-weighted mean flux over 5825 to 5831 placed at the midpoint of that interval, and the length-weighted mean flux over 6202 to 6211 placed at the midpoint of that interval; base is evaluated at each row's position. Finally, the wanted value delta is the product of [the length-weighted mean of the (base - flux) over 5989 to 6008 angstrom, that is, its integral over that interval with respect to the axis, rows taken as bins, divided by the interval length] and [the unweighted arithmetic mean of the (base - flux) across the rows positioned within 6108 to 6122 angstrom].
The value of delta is -50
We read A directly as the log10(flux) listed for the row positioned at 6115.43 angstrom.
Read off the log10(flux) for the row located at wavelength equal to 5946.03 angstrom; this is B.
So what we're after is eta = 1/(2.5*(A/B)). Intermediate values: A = 2.44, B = 2.46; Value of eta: 0.403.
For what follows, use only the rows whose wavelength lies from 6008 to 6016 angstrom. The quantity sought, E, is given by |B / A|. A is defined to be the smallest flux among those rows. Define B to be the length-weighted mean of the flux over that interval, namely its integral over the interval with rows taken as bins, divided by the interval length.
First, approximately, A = 233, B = 273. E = 1.17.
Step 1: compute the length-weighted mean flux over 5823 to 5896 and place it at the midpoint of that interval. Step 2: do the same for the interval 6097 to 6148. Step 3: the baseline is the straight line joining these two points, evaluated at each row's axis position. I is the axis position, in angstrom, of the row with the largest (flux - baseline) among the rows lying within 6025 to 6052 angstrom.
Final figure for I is 6031.52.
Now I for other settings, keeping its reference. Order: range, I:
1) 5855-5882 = 5875.26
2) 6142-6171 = 6143.66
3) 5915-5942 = 5929.62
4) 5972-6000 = 5987.25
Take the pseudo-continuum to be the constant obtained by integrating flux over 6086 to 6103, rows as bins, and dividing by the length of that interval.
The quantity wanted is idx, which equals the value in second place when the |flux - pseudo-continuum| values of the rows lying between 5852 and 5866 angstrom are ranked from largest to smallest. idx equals 14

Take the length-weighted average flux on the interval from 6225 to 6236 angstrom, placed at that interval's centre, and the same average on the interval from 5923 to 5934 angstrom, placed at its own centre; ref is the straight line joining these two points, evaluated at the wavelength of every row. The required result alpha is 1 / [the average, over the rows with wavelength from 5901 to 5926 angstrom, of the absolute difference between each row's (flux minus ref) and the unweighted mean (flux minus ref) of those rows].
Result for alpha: 0.08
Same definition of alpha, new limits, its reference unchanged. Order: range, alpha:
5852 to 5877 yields 0.15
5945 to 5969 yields 0.10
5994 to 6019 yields 0.08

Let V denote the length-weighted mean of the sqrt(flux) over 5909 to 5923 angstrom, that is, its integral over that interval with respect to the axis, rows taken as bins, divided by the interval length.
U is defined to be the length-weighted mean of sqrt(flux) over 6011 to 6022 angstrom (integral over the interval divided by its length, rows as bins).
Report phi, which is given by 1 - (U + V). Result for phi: -32.2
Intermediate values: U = 16.39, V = 16.8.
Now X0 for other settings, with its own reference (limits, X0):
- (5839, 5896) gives 5888.80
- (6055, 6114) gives 6059.36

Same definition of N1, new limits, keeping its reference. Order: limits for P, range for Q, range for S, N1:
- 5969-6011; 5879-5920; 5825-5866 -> 4.7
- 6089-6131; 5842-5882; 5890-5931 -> 4.1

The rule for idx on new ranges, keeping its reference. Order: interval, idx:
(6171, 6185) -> 21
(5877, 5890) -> 37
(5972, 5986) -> 5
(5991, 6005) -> 8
